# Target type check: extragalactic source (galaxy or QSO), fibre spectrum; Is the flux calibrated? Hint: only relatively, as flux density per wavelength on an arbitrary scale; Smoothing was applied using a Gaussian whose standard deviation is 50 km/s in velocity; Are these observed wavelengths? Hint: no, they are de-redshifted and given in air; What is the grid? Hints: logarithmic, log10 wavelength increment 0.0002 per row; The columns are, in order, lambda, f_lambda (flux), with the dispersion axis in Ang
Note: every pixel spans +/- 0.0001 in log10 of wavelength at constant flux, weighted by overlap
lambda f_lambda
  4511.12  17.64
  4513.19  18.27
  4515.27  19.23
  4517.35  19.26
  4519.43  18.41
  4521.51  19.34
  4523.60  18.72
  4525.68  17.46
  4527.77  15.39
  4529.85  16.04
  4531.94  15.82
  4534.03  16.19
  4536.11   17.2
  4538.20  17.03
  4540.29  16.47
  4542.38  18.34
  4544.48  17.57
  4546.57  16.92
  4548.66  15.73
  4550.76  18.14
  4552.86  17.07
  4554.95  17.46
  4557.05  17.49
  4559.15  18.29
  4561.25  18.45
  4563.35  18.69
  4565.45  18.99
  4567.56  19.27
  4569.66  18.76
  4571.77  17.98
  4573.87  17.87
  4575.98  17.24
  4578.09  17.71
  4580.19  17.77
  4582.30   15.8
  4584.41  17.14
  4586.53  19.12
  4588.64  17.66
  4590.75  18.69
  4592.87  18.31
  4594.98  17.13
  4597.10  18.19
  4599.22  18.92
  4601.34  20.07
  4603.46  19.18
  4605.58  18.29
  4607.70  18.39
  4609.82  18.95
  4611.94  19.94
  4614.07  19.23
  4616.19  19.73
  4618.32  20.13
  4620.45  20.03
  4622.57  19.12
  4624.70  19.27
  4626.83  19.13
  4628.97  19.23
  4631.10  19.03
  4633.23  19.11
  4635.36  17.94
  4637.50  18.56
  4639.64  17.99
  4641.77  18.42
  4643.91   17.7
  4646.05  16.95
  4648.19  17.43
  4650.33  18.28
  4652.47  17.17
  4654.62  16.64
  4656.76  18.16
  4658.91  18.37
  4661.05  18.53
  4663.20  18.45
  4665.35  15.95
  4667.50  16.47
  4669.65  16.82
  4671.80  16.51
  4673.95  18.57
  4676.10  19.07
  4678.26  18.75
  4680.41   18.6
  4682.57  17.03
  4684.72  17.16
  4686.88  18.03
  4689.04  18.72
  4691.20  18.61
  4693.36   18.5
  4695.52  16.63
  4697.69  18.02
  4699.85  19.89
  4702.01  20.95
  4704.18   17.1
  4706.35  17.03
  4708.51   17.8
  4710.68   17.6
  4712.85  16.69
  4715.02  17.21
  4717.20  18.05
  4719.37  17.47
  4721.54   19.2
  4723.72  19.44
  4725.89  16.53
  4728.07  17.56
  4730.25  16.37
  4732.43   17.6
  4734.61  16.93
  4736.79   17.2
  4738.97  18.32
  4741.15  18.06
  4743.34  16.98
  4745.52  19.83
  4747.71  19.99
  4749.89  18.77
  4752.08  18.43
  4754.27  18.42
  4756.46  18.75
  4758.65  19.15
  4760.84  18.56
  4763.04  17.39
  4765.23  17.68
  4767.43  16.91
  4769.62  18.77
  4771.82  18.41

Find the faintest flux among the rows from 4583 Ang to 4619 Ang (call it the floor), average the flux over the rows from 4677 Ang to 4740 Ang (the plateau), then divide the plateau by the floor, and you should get 1.04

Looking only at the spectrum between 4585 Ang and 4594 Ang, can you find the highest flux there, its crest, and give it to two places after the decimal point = 19.12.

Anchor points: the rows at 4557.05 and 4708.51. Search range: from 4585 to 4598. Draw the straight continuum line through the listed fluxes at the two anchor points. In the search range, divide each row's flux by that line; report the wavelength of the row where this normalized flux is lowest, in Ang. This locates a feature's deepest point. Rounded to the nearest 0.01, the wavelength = 4594.98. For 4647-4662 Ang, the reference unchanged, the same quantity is 4654.62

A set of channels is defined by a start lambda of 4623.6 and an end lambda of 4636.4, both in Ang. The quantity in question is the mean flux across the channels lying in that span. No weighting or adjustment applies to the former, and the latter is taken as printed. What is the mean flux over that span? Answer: 19.0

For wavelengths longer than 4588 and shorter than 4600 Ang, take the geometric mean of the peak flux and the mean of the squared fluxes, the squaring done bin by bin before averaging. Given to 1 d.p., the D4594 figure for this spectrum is 79.0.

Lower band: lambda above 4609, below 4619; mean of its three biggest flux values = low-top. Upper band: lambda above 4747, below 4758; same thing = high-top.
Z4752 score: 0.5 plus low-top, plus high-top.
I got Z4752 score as 39.6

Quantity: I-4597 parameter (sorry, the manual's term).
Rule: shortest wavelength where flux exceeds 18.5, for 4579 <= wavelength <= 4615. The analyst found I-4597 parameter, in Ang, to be 4586.53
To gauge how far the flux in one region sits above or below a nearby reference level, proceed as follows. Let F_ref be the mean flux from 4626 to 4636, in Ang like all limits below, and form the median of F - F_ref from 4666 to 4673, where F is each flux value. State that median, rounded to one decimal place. -2.4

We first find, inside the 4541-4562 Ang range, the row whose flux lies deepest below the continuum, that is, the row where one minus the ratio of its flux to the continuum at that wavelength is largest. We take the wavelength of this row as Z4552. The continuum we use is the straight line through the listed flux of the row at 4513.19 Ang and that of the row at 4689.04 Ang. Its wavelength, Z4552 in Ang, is 4548.66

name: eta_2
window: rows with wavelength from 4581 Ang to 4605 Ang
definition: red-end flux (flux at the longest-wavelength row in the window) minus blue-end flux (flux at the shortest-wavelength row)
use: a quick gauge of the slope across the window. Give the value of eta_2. 3.4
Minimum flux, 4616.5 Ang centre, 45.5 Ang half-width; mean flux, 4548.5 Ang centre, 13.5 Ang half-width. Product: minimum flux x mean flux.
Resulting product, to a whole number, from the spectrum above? 275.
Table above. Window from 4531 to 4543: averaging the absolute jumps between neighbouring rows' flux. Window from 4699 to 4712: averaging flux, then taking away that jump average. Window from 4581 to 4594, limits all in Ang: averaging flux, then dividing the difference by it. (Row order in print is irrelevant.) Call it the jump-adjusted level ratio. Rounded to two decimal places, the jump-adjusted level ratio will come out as 0.99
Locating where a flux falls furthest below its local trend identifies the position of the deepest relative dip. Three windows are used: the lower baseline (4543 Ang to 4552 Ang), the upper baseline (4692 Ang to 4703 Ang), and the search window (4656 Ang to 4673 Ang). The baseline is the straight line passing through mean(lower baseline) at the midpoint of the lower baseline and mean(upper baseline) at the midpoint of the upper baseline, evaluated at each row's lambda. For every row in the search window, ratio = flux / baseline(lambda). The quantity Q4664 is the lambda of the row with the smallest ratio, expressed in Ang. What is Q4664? 4665.35 Ang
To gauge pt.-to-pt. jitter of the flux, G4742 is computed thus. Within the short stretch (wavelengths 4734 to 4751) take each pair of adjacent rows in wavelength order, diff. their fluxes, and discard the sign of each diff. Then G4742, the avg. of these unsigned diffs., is 0.99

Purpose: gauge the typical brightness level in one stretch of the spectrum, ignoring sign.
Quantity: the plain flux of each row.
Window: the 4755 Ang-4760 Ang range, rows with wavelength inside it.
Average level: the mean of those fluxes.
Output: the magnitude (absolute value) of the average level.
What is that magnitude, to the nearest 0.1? 18.9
